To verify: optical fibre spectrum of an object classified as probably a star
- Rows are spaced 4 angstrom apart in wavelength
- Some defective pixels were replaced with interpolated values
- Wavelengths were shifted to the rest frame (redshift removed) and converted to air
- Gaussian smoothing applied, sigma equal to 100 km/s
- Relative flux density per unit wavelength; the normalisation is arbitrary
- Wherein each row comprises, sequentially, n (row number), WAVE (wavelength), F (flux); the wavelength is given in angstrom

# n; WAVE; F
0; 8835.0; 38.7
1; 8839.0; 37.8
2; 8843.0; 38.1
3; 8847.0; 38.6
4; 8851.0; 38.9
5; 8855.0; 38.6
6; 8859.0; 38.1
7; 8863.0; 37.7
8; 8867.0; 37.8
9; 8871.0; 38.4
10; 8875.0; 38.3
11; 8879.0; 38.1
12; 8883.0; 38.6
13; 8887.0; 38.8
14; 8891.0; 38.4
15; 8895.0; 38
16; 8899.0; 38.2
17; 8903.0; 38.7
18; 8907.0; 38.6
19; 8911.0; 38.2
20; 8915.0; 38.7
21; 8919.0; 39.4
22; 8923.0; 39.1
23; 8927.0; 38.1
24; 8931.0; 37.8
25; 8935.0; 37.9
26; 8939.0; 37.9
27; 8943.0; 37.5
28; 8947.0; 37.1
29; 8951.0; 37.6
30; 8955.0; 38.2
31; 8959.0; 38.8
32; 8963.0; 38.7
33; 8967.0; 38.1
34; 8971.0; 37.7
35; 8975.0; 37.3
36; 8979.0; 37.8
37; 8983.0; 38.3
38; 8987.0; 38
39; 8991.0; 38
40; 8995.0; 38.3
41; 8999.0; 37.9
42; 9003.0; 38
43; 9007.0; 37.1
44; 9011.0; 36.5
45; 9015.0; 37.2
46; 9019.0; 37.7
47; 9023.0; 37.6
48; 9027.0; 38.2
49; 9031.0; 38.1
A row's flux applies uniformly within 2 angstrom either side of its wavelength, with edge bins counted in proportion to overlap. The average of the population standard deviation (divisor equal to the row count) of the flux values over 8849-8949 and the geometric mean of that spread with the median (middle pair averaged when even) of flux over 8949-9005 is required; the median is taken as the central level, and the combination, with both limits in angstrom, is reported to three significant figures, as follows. 2.46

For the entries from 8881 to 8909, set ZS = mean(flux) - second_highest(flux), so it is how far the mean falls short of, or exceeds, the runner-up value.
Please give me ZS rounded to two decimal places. -0.23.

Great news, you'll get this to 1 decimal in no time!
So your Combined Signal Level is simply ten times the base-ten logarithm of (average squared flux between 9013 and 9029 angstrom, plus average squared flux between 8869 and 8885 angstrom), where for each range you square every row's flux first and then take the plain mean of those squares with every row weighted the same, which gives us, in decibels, 34.6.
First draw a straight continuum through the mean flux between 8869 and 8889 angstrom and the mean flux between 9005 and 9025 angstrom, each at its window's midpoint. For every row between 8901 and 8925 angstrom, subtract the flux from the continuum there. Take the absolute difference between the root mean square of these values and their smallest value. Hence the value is 2.1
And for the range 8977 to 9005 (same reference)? 1.5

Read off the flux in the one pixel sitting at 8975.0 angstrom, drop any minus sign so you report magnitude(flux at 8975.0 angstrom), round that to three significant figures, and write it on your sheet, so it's 37.3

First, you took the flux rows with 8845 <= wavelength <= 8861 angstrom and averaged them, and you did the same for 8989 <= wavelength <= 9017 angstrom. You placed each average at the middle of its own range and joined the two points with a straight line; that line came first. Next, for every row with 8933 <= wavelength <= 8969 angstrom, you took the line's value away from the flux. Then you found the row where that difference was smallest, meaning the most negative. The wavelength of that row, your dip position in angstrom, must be 8947.0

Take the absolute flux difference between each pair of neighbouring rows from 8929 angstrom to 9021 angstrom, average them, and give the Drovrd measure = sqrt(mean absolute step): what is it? 0.636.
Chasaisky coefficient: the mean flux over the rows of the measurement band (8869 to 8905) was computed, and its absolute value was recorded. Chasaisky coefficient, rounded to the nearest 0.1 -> 38.4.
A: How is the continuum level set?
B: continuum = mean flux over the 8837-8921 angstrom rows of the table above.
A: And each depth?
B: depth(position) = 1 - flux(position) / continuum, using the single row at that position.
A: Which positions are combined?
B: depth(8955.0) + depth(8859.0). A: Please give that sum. 0.012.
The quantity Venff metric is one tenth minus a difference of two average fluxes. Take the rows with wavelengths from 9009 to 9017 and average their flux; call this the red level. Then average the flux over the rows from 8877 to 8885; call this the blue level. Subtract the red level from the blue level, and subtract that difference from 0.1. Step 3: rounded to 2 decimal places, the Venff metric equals -1.40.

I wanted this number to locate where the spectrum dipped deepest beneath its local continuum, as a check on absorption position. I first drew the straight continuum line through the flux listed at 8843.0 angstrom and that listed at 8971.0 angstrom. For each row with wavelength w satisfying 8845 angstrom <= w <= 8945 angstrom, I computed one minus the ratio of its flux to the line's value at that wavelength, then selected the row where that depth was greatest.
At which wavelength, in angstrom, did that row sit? 8863.0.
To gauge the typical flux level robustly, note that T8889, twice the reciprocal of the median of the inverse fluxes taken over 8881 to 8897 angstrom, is 77.0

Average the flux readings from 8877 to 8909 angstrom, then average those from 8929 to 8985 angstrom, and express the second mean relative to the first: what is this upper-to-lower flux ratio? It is 0.987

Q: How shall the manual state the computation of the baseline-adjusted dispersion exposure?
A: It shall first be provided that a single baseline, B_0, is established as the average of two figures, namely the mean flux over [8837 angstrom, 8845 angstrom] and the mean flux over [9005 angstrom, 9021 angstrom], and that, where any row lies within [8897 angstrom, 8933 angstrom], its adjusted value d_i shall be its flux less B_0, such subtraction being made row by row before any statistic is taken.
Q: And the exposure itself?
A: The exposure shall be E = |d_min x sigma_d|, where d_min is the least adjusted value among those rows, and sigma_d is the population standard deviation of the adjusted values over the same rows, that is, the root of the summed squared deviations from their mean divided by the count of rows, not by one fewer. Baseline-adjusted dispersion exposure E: 0.126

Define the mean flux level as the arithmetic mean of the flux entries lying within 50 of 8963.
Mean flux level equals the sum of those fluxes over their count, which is 38.0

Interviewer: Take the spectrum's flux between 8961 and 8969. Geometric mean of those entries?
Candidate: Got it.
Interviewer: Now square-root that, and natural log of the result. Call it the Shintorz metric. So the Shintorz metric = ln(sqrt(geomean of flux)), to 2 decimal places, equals 1.82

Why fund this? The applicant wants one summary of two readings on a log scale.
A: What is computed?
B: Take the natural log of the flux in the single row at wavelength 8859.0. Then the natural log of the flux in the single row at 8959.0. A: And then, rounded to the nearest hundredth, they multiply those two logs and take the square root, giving 3.65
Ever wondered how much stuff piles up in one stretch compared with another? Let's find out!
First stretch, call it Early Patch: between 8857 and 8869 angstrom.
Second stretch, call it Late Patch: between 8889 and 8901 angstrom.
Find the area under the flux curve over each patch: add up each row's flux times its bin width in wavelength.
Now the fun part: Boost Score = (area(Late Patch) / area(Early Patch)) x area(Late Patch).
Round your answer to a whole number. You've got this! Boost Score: 462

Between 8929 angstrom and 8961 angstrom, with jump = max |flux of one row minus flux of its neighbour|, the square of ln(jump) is 0.26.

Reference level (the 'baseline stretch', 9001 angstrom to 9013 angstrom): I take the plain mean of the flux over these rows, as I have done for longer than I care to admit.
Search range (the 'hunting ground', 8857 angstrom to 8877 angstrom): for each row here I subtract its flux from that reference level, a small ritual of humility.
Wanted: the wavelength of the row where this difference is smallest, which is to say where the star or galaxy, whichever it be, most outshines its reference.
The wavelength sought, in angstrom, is 8871.0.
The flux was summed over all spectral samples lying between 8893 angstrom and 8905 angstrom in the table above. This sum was 115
